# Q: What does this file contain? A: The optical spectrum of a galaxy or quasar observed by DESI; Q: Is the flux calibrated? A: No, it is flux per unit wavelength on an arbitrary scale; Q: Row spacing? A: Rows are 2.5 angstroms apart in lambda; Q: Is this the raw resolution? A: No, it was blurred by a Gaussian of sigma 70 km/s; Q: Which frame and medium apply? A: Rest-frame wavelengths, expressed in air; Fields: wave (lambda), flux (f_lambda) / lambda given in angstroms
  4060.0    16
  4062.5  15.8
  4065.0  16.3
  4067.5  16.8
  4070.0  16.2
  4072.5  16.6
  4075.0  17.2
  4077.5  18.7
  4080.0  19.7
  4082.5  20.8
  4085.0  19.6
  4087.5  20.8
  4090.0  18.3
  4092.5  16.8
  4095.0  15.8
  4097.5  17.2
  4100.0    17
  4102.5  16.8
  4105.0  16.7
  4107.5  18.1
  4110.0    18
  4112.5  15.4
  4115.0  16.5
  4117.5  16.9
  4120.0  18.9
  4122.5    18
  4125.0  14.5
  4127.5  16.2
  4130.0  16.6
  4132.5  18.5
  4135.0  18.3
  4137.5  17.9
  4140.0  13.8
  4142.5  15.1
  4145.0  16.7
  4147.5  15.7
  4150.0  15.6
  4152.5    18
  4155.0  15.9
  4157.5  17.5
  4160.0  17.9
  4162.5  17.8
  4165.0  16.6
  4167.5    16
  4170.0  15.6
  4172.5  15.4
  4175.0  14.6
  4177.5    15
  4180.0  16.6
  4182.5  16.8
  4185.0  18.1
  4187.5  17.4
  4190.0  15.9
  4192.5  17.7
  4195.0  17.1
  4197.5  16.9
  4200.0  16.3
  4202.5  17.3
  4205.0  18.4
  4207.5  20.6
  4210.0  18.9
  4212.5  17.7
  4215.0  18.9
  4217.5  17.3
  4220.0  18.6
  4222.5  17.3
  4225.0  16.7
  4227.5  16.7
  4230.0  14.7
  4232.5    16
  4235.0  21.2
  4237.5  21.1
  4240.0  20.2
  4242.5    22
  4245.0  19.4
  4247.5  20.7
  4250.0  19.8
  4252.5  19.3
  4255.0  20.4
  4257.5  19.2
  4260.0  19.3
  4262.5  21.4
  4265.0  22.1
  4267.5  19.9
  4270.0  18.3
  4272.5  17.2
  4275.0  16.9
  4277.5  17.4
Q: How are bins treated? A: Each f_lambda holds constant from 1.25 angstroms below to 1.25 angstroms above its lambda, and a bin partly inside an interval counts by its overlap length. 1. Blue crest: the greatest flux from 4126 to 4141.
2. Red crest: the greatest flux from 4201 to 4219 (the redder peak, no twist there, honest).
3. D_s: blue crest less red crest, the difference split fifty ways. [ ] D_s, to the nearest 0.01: -0.04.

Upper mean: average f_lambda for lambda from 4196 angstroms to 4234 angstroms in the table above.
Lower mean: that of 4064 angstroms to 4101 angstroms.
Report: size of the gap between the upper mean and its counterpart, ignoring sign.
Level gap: 0.4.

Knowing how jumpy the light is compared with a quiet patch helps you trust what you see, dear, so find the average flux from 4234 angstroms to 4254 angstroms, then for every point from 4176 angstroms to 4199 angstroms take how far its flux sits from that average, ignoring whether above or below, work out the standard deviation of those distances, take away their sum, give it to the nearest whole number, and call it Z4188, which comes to -32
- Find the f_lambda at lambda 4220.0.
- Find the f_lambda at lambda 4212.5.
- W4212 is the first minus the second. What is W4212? 0.9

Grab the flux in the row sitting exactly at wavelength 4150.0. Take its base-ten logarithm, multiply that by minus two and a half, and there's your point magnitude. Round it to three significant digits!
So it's -2.98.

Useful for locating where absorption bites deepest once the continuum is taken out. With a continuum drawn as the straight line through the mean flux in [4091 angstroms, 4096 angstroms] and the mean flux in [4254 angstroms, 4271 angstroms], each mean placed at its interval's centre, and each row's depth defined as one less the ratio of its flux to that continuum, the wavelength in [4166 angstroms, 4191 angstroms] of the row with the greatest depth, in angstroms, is 4175.0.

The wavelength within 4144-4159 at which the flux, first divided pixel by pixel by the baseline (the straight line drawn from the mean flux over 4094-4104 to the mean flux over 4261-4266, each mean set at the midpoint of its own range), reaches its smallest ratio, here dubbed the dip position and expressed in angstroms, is 4150.0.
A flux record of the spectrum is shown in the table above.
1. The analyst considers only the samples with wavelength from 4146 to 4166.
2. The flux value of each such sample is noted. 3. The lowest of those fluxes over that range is 15.6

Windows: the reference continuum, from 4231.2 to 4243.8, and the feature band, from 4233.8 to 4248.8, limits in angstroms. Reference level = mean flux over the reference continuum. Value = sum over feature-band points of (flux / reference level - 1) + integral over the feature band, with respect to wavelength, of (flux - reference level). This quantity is 10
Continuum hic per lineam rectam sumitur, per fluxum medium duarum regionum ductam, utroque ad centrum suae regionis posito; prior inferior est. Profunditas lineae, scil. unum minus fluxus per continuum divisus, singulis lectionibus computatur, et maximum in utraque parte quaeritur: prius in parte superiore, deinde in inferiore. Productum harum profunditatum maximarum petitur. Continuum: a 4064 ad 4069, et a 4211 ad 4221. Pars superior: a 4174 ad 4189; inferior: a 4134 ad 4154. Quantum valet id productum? 0.036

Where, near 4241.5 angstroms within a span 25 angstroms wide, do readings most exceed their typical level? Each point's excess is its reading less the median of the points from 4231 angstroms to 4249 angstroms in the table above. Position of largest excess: 4242.5 angstroms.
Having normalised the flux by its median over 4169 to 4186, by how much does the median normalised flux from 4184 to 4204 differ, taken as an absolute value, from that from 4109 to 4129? 0.032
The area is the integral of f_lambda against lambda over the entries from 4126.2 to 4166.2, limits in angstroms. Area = 670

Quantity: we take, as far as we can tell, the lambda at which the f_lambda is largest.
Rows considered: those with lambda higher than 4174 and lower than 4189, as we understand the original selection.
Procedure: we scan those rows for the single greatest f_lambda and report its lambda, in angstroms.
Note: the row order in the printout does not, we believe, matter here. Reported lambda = 4185.0 angstroms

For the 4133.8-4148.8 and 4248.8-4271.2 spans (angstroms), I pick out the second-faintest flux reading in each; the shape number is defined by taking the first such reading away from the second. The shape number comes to 4.1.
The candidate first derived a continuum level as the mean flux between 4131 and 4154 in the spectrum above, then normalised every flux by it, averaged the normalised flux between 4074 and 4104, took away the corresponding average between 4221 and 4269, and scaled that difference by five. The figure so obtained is -0.33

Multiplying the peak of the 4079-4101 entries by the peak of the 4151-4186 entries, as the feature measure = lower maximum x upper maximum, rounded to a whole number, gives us 376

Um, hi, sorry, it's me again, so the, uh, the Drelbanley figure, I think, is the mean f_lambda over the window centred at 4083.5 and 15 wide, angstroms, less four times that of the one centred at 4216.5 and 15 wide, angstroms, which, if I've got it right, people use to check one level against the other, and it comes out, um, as -53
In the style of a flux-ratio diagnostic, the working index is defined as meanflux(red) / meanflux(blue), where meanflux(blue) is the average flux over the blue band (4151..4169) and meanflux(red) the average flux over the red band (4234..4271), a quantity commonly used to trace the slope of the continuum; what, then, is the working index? 1.19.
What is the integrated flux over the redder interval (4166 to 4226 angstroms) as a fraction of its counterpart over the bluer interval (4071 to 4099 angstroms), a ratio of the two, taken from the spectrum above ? 2.0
